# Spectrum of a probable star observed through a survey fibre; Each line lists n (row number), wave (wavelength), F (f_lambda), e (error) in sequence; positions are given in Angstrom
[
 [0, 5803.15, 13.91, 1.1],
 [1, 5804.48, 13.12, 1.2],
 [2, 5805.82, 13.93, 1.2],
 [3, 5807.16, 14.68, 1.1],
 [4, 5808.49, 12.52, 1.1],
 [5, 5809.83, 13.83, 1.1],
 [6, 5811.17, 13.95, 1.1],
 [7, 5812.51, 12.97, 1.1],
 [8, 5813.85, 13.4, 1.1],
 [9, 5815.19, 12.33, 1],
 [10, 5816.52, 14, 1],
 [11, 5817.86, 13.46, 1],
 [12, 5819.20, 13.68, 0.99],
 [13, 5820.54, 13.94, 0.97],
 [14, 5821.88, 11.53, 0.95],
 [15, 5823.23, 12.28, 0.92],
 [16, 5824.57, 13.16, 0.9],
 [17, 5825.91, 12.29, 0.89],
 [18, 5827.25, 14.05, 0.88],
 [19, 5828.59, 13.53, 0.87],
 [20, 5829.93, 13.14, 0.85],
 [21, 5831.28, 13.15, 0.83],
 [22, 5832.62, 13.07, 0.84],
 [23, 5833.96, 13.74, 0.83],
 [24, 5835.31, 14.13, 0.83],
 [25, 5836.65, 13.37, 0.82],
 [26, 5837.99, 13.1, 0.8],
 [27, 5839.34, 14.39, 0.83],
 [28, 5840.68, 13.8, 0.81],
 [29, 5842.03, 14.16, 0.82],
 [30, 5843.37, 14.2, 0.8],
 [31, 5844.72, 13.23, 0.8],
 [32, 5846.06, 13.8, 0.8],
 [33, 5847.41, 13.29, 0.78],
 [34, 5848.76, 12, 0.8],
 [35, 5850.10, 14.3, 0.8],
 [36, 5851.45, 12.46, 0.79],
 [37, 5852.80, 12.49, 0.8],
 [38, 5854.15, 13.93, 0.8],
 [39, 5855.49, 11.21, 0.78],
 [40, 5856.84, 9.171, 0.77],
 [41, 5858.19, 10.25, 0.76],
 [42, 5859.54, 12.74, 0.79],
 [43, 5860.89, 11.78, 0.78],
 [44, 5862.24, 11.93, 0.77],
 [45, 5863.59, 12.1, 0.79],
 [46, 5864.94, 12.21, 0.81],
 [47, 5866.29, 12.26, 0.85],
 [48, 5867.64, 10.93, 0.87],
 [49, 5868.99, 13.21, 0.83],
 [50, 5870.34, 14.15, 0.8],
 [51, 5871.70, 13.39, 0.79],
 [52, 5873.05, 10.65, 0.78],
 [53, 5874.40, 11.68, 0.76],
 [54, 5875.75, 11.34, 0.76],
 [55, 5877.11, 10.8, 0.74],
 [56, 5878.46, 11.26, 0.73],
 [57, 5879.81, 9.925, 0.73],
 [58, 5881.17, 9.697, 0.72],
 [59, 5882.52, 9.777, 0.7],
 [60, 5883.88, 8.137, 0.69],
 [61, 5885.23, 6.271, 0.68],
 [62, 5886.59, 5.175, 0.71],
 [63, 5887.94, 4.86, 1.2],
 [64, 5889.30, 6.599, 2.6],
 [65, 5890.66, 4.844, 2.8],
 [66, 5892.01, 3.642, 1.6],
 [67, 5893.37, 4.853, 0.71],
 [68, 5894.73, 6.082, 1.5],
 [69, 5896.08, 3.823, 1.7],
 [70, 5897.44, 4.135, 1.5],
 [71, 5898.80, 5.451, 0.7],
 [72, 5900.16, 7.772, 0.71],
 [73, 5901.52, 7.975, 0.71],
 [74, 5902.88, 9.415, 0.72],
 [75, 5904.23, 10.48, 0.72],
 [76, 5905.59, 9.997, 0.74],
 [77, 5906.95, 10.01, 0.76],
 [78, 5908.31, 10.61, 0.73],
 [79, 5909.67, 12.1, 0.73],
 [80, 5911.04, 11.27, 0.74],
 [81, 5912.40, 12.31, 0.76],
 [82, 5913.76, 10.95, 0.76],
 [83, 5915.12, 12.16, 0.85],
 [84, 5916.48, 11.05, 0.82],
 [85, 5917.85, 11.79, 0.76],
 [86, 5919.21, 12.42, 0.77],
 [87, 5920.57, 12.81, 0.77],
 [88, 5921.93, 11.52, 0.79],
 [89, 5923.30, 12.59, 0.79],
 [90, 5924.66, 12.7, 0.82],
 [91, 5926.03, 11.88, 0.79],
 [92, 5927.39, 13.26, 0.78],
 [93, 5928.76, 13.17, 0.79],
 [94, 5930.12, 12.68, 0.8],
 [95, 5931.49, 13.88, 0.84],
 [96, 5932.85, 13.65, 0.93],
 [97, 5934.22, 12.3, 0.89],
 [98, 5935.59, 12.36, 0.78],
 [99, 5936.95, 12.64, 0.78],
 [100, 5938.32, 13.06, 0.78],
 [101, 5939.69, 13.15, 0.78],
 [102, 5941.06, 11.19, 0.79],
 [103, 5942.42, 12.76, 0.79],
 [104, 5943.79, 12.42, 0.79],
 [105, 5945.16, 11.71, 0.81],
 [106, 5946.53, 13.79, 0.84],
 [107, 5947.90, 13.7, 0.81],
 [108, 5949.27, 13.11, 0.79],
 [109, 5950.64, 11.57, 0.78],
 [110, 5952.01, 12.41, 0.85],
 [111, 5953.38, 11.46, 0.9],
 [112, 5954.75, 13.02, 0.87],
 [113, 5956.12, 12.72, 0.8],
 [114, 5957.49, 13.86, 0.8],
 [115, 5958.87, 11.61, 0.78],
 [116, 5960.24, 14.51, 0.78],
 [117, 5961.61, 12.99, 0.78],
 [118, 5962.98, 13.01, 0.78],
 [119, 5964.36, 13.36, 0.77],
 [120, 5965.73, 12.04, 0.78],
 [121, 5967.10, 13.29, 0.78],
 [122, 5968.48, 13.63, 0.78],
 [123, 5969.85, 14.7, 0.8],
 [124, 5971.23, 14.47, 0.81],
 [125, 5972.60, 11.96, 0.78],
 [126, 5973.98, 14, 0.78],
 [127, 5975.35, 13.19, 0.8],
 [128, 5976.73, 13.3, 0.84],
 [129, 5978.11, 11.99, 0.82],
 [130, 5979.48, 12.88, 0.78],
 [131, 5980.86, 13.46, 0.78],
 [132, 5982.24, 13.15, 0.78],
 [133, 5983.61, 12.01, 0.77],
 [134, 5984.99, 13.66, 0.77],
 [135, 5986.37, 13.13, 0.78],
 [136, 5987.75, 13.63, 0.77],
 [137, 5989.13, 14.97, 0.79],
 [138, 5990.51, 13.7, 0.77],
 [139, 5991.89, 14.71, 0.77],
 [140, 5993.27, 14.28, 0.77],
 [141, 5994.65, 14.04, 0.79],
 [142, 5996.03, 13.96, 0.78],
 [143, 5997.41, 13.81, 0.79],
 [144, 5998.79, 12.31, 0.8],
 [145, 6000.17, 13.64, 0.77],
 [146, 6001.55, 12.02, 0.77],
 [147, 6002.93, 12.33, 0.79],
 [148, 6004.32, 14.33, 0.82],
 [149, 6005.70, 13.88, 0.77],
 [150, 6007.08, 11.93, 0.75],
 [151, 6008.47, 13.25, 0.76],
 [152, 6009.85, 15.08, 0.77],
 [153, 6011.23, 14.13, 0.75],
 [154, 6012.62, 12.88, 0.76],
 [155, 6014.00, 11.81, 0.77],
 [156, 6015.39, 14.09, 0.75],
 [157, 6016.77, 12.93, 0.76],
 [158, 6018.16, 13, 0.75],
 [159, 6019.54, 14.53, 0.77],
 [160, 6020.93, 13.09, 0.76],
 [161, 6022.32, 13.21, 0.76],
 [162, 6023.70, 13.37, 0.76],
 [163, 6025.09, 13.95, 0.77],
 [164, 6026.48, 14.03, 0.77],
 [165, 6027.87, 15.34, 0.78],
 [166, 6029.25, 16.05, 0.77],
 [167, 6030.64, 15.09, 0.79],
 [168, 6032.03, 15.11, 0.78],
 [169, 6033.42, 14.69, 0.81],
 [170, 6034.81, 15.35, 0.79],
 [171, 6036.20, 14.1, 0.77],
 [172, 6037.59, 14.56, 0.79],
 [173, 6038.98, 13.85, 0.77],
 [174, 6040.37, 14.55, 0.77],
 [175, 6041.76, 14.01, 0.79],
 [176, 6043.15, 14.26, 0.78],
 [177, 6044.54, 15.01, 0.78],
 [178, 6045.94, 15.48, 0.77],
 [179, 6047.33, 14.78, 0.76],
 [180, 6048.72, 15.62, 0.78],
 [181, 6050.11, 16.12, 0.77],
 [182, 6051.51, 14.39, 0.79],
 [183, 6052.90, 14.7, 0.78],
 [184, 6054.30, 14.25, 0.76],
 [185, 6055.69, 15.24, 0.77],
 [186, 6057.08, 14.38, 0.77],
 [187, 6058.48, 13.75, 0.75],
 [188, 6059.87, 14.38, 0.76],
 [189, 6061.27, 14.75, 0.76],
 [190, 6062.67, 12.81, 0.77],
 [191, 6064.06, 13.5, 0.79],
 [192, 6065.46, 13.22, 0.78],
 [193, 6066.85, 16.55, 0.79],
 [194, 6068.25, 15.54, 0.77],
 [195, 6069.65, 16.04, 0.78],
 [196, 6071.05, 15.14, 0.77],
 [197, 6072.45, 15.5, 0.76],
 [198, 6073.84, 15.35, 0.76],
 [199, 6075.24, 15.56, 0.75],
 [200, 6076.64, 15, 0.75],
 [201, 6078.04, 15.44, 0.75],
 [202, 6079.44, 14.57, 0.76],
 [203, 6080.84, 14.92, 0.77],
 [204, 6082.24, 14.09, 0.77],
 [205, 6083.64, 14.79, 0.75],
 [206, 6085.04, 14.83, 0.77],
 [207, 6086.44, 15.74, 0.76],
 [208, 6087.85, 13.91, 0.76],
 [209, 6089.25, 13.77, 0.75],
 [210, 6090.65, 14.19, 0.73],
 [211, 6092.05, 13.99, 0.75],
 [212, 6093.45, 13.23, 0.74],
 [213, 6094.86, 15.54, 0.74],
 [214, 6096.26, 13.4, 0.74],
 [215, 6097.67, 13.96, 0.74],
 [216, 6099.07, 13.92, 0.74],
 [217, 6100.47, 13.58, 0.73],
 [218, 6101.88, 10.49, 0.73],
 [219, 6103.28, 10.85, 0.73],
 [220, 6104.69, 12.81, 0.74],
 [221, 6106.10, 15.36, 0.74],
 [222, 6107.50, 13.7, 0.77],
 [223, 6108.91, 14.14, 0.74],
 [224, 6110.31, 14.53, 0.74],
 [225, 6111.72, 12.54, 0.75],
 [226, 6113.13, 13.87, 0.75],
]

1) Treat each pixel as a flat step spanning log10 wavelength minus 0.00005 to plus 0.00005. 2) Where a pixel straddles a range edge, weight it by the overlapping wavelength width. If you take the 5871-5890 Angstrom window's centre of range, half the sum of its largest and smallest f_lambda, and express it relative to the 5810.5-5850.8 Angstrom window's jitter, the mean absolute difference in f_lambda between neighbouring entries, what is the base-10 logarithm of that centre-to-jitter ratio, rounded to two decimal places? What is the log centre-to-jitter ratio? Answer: 1.06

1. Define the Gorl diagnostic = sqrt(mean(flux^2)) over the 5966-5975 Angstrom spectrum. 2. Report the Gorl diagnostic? 13.7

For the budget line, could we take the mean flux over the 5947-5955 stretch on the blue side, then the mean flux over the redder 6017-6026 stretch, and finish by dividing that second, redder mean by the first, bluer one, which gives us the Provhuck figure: 1.08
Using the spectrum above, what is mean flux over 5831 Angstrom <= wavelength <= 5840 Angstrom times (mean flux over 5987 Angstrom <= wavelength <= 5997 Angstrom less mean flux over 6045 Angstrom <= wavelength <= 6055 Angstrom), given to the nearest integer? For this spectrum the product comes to -12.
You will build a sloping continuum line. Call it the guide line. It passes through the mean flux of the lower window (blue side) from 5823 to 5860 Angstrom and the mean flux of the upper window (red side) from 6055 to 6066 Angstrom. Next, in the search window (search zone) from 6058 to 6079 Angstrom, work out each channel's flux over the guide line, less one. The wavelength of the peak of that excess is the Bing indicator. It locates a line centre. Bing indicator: 6066.85 Angstrom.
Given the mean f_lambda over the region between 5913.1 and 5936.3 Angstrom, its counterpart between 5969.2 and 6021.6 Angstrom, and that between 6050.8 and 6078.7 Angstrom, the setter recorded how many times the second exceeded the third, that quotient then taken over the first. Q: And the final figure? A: 0.07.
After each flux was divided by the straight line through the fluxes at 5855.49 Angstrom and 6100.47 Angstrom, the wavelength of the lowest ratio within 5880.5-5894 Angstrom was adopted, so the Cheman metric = 5892.01 Angstrom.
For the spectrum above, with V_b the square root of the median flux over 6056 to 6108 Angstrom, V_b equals 3.8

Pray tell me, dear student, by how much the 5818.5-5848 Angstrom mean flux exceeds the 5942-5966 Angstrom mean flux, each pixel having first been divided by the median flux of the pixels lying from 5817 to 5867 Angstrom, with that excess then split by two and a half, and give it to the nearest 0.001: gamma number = 0.019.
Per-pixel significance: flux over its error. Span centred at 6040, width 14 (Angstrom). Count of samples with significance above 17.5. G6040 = 10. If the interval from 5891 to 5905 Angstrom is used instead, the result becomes 0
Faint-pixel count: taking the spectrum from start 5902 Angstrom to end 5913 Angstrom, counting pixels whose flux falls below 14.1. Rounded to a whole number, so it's 8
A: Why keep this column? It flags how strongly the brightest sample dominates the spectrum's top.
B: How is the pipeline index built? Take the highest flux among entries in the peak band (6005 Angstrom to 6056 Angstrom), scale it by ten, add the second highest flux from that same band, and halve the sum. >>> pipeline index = 89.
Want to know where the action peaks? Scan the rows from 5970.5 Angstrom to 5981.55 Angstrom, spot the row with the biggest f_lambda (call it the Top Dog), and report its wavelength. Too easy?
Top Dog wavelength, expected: 5971.23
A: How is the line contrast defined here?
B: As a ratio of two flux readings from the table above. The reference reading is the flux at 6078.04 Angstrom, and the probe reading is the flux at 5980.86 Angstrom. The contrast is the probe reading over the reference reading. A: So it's 0.87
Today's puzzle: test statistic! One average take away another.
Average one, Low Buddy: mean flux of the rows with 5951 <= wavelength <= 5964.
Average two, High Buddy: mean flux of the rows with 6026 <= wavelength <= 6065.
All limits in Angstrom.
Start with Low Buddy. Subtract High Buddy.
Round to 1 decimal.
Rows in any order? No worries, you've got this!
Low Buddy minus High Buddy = -1.8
